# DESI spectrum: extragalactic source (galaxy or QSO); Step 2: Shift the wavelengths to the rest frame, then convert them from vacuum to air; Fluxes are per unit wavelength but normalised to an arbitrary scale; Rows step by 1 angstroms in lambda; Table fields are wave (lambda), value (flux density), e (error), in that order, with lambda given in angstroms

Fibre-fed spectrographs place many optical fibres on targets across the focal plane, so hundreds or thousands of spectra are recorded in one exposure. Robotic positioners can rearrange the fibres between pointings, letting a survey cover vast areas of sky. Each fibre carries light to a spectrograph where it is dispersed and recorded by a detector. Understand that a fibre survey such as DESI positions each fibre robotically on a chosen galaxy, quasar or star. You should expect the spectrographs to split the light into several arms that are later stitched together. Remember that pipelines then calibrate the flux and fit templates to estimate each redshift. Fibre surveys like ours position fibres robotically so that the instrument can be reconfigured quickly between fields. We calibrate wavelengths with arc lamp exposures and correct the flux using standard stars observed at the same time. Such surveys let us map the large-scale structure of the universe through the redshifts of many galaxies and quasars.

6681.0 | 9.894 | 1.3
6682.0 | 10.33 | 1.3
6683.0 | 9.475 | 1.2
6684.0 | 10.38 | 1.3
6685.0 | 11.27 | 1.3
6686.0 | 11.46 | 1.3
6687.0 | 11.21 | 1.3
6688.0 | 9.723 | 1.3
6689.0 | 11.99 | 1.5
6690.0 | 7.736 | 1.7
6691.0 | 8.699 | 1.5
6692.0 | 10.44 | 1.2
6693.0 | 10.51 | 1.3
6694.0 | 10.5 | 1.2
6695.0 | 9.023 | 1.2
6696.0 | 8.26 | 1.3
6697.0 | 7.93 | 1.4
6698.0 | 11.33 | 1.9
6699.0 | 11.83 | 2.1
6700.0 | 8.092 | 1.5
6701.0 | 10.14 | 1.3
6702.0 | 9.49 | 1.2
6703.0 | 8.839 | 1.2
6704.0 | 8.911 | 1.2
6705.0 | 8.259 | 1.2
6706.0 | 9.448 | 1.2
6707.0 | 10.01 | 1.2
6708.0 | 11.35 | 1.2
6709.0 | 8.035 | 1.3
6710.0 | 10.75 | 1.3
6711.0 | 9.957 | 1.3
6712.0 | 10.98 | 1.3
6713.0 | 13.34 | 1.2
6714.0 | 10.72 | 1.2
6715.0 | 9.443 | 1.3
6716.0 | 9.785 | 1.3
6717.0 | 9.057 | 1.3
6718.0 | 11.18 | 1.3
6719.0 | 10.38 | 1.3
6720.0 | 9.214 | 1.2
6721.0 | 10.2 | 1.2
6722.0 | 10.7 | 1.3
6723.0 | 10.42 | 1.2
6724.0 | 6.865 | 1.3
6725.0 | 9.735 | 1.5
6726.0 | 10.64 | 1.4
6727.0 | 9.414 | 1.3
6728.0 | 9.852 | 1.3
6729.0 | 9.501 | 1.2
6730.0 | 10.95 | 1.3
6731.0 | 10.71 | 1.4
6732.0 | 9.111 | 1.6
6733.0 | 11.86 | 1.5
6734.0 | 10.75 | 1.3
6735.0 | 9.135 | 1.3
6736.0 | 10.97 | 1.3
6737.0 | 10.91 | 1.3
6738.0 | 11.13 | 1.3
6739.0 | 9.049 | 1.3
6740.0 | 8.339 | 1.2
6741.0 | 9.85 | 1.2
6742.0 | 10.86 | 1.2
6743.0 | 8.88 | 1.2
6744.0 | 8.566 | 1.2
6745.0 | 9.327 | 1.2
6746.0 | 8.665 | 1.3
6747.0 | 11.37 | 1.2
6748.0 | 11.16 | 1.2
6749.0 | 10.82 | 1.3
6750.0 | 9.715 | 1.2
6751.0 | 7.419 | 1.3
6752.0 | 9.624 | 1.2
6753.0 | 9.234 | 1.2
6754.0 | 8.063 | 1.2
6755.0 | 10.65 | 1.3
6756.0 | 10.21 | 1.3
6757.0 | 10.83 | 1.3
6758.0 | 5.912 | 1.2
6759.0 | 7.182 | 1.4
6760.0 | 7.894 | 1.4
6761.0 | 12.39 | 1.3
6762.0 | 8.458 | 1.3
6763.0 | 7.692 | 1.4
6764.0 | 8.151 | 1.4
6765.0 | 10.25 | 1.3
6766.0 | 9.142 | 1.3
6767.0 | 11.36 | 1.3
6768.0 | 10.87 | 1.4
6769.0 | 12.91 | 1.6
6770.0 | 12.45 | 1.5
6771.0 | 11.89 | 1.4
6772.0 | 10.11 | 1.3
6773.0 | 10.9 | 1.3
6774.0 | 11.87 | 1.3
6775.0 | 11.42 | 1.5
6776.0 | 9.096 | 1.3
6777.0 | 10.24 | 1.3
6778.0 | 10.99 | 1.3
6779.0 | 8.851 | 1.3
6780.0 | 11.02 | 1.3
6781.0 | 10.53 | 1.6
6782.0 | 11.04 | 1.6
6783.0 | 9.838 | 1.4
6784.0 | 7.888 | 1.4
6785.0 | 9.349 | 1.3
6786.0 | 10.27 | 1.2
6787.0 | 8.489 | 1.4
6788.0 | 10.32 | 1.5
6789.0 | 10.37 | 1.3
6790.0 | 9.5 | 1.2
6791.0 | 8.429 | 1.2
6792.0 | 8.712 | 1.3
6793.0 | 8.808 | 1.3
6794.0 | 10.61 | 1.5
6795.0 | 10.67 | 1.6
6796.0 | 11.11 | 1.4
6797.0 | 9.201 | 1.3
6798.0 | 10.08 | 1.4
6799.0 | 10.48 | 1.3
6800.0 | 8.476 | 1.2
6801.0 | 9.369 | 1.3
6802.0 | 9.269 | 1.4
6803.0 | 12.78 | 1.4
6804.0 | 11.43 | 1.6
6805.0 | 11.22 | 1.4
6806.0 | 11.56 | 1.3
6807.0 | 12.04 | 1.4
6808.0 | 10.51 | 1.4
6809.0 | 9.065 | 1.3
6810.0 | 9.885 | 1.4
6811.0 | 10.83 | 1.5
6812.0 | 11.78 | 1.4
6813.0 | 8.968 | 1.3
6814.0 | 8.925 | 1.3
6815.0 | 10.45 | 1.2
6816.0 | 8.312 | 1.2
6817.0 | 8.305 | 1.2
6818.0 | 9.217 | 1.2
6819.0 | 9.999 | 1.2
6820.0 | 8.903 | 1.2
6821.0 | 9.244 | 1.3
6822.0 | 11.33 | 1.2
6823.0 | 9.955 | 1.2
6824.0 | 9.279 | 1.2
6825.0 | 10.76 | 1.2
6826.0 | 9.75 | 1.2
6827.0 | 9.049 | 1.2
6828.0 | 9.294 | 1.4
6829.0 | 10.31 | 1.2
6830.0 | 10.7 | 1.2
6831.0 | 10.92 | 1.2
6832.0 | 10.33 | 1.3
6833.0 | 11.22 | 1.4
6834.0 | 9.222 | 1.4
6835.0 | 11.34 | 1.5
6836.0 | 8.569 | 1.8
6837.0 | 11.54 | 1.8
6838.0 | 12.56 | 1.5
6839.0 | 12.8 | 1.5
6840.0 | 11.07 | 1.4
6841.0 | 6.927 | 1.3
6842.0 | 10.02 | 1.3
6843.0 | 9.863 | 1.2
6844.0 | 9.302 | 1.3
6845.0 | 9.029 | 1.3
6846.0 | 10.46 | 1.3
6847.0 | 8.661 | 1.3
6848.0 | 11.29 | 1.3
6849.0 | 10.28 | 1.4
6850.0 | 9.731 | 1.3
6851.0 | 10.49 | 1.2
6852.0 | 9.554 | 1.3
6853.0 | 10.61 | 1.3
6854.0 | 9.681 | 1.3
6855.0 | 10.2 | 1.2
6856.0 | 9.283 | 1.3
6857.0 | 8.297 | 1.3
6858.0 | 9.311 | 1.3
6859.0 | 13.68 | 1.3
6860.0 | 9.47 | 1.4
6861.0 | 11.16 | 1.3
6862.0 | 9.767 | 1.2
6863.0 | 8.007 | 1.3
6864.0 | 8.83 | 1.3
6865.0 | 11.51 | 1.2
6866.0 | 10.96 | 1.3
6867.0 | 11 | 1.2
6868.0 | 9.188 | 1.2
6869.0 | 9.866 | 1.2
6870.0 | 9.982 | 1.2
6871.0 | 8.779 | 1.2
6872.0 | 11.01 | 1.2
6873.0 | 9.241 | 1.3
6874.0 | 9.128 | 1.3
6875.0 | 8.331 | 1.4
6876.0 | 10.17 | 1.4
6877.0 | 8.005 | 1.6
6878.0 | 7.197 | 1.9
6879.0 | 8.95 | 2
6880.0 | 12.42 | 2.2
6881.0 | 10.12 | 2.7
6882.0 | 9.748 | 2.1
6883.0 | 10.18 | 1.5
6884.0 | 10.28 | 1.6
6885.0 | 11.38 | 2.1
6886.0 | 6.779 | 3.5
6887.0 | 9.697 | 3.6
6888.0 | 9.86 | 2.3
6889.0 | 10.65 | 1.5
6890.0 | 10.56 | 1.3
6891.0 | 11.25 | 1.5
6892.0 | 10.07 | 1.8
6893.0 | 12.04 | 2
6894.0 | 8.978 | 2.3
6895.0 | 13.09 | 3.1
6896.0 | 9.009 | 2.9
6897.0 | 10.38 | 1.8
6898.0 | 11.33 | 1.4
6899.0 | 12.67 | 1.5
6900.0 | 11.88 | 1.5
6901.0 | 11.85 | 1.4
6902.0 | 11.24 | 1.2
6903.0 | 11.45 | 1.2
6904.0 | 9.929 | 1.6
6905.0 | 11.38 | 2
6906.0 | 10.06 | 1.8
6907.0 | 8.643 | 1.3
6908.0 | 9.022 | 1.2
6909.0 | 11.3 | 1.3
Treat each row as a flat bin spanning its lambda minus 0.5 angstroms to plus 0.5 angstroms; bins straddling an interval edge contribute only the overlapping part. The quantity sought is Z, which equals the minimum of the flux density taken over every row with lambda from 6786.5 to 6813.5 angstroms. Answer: 8.429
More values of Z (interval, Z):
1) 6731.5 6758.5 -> 5.912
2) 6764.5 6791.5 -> 7.888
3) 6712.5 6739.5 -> 6.865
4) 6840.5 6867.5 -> 6.927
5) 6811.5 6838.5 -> 8.305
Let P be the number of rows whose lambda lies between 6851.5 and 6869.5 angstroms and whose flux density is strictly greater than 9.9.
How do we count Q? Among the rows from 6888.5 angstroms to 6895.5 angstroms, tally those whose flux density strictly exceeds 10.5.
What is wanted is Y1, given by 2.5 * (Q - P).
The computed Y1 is -5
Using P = 7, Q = 5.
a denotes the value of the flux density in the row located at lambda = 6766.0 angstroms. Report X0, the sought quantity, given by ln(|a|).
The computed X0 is 2.21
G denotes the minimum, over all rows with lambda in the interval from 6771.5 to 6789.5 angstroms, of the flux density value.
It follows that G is 7.888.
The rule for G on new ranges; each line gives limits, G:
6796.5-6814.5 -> 8.476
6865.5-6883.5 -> 7.197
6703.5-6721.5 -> 8.035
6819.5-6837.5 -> 8.569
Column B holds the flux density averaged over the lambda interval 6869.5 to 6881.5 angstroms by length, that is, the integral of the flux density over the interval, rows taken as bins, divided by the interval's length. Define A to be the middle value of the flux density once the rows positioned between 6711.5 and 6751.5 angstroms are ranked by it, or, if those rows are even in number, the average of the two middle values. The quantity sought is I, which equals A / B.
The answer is 1.06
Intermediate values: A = 10.0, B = 9.4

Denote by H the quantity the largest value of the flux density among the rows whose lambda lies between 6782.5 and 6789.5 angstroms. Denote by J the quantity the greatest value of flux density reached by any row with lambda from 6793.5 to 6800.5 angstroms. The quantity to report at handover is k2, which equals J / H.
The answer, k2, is 1.07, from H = 10.37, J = 11.11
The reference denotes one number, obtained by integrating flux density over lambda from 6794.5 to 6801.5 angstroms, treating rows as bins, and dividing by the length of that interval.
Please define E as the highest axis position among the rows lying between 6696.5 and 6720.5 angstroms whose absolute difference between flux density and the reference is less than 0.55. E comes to 6719.0 angstroms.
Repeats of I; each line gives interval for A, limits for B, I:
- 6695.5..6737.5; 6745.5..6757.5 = 1.02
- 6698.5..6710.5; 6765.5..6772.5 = 0.84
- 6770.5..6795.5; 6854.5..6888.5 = 1.05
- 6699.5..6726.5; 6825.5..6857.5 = 0.99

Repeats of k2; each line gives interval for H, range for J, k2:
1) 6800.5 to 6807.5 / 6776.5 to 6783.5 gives 0.86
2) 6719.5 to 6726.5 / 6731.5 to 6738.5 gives 1.11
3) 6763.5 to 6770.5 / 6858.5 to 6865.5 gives 1.06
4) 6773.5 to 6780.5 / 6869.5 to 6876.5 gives 0.93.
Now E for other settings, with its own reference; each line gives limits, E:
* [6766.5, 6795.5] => 6790.0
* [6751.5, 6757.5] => 6756.0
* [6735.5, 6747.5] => 6741.0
